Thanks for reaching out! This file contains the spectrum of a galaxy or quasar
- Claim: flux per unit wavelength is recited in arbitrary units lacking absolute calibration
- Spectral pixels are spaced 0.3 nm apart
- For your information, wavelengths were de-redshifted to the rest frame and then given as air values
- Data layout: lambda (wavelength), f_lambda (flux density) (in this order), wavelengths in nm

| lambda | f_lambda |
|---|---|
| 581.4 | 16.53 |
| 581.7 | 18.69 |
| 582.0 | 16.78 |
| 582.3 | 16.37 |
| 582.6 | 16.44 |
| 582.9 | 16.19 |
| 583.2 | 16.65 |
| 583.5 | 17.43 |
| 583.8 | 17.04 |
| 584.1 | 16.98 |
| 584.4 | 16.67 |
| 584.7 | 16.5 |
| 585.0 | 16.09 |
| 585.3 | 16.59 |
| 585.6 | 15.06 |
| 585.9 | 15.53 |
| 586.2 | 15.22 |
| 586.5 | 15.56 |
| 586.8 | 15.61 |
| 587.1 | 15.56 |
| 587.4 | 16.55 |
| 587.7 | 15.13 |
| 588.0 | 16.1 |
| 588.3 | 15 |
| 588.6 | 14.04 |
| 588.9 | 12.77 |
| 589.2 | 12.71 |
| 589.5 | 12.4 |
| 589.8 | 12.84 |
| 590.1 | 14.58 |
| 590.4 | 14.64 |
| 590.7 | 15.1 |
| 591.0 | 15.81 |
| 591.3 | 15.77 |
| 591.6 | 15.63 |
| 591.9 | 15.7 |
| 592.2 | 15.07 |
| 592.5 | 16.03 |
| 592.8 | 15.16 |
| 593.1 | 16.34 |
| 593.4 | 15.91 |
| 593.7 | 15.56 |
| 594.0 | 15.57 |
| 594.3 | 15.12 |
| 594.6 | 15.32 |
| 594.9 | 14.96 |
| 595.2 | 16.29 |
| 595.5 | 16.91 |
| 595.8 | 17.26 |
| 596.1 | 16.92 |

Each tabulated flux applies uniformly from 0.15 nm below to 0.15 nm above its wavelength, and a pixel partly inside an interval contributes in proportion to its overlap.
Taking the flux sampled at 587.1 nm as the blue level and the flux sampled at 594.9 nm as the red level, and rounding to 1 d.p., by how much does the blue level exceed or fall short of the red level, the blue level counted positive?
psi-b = 0.6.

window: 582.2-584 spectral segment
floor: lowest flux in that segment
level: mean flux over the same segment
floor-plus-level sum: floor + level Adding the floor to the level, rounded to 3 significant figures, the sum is 32.9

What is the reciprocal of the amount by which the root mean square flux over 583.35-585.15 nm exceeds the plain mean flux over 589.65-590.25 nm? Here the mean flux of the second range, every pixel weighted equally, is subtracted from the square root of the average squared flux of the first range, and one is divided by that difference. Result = 0.3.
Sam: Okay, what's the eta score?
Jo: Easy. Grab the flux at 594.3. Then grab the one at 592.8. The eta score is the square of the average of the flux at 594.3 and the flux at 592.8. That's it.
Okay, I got 229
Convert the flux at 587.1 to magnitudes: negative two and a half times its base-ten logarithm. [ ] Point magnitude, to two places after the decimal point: -2.98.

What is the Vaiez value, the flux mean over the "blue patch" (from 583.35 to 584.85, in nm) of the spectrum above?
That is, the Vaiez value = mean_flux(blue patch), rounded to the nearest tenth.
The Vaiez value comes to 16.9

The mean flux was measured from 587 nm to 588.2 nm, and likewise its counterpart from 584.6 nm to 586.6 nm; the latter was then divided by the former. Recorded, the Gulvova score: 1.00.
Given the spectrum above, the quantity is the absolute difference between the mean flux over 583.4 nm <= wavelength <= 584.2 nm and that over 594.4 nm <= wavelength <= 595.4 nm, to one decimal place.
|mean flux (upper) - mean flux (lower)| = 1.6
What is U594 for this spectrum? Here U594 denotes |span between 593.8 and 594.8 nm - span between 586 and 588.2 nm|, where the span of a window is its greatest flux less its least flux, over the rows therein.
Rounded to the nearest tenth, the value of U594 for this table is 1.0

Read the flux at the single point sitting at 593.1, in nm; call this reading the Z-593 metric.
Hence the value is 16.34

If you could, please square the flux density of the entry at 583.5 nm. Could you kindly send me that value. 304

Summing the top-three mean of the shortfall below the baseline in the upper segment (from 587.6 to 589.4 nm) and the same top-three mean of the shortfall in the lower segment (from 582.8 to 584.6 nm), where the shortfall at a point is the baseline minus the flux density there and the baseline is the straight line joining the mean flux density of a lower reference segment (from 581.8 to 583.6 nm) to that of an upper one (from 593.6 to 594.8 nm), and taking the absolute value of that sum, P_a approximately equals 2.9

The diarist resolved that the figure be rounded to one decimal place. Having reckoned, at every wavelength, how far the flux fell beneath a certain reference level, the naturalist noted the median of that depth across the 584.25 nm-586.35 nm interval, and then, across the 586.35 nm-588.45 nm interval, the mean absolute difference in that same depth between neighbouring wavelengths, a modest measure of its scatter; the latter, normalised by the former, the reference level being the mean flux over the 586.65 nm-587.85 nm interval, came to -2.0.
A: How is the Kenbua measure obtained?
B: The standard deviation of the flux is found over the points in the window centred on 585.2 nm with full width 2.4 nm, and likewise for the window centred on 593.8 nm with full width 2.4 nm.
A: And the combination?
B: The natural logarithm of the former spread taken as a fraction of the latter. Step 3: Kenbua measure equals 0.46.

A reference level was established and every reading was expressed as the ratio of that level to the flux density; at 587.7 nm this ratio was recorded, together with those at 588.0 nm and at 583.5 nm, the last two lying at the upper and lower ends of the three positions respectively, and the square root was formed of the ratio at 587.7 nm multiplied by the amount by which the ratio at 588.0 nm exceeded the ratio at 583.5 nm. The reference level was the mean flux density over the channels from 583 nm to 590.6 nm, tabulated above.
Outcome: 0.27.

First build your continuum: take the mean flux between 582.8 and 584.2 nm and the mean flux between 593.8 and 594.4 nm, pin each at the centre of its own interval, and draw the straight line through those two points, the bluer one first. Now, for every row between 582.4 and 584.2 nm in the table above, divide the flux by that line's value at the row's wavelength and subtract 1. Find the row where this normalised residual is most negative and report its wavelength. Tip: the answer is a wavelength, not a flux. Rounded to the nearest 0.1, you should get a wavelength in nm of 582.9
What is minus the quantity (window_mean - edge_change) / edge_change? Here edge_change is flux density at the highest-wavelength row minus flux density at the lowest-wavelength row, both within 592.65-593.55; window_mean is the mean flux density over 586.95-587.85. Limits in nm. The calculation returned -20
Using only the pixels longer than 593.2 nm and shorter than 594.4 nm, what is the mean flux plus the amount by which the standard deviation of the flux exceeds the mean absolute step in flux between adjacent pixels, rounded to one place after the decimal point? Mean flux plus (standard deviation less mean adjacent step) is 15.6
